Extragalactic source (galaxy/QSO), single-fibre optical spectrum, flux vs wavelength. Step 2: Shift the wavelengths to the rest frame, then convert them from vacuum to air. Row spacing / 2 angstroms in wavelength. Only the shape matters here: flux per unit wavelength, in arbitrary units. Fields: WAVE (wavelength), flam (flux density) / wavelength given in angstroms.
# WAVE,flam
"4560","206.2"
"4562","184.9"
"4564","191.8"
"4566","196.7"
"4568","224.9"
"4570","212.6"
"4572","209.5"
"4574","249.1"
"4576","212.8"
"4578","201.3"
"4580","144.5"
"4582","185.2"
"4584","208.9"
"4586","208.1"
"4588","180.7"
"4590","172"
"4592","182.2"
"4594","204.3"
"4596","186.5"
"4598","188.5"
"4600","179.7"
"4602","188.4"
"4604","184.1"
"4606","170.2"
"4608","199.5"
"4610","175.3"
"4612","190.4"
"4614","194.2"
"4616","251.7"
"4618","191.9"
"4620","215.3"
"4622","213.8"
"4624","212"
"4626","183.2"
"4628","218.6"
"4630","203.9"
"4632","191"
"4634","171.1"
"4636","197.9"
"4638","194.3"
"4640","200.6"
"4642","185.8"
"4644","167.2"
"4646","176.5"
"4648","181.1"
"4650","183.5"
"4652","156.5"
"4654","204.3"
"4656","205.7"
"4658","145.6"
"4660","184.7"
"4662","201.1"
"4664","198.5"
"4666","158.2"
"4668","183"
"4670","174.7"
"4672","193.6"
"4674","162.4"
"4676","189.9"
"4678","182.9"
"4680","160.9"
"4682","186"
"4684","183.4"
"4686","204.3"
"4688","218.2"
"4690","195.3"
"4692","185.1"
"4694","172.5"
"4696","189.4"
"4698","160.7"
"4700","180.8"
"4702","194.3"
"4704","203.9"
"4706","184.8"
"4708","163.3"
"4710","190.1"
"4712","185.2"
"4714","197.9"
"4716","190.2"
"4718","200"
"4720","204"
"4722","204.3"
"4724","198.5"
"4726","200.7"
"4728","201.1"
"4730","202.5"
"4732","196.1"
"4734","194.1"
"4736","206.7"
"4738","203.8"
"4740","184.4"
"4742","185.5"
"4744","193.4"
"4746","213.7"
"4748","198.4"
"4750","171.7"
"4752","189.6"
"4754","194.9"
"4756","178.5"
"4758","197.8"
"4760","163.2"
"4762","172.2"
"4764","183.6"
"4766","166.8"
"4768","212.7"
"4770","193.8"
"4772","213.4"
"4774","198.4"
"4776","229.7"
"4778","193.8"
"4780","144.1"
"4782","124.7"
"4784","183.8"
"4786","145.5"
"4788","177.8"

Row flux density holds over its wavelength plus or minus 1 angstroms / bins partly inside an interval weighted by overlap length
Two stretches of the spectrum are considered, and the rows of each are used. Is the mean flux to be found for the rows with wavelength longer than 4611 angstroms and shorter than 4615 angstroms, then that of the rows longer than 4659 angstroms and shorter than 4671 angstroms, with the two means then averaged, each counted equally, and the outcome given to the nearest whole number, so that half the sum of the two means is 188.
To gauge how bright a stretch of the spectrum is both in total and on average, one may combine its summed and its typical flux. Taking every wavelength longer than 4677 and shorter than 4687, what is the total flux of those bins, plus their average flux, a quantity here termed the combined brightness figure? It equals 1101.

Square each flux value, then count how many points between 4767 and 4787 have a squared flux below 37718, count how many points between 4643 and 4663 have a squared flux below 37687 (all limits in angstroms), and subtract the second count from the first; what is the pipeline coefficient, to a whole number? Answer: -1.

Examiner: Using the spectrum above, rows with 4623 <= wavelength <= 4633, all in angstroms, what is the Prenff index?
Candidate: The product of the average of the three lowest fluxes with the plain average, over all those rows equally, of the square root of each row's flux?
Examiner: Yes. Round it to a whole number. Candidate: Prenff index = 2736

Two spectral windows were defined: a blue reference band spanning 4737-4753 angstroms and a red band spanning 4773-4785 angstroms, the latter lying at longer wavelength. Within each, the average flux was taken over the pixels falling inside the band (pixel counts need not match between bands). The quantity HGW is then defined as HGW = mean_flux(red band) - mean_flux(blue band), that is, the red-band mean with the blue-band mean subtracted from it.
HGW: -13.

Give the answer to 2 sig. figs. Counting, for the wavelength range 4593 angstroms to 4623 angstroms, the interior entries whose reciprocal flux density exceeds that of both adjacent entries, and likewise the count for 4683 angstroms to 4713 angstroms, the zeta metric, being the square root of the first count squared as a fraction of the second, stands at 2.9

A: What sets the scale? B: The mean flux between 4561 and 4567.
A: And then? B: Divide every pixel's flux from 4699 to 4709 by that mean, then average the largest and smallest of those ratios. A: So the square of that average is 0.92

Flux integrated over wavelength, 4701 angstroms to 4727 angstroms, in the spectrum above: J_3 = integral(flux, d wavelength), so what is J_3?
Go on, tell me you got 5034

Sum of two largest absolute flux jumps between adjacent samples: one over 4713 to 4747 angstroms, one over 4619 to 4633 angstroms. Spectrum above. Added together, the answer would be 56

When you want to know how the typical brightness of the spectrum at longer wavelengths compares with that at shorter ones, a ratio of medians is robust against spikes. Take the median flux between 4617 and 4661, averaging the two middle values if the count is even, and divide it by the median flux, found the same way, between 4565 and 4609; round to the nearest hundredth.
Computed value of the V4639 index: 0.99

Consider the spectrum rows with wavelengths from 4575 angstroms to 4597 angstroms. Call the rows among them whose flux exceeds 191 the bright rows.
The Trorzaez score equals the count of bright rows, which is 5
